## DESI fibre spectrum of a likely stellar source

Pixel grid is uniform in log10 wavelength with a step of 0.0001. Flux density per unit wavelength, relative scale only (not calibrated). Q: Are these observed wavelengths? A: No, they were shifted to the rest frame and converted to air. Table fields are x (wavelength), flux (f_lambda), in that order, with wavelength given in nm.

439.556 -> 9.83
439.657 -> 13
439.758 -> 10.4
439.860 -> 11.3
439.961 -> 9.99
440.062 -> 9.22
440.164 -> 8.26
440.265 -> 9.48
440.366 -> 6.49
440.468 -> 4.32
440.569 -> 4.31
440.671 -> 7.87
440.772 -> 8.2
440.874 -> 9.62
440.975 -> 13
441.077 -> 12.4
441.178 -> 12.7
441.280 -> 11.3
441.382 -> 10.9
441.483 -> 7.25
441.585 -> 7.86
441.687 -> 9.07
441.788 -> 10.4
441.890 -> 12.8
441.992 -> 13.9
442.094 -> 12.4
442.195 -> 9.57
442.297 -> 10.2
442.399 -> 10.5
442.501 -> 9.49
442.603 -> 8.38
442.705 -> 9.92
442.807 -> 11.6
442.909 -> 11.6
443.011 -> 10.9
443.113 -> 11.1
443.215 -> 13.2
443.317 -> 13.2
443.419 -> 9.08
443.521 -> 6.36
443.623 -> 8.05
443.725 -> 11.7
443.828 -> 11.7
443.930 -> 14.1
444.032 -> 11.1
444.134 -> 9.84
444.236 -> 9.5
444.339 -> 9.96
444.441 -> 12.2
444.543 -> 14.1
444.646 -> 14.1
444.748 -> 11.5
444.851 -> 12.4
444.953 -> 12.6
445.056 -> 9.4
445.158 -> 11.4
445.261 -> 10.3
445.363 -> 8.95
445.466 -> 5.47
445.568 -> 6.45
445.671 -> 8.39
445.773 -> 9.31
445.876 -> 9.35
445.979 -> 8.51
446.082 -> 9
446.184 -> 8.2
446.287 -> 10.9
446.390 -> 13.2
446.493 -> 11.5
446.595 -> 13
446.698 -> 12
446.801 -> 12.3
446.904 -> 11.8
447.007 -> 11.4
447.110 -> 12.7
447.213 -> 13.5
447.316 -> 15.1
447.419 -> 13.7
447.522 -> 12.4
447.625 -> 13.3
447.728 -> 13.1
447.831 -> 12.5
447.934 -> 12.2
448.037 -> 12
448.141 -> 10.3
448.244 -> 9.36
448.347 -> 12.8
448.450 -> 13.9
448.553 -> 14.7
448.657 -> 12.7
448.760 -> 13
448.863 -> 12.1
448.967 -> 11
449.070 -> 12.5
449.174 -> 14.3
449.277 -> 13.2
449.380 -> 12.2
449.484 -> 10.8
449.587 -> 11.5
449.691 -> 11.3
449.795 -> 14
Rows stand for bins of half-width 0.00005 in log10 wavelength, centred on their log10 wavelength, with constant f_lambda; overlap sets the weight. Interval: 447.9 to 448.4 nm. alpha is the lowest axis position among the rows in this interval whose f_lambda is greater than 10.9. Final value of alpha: 447.934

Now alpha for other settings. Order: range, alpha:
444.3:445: 444.441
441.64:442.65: 441.890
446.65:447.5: 446.698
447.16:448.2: 447.213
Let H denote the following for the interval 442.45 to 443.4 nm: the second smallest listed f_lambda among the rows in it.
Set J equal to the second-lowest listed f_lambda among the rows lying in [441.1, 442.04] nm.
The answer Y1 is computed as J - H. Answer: -2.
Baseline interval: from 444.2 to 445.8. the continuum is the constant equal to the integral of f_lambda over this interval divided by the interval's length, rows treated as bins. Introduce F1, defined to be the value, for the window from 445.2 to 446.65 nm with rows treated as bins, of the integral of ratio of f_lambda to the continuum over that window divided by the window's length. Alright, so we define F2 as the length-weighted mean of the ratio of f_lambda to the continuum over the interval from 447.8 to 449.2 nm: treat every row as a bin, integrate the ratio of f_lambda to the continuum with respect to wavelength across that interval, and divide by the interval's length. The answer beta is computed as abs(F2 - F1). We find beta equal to 0.275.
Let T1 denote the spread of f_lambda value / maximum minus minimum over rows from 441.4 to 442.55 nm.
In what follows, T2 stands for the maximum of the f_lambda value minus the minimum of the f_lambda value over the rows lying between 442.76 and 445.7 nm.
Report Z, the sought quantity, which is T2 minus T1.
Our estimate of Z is 2.0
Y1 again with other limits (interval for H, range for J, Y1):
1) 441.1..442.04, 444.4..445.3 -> 2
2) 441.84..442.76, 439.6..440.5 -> -3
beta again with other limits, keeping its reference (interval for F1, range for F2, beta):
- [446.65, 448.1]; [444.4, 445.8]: 0.213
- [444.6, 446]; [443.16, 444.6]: 0.110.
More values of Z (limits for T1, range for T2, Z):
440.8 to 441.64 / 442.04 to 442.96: -1.7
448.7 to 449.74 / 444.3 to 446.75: 5.1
